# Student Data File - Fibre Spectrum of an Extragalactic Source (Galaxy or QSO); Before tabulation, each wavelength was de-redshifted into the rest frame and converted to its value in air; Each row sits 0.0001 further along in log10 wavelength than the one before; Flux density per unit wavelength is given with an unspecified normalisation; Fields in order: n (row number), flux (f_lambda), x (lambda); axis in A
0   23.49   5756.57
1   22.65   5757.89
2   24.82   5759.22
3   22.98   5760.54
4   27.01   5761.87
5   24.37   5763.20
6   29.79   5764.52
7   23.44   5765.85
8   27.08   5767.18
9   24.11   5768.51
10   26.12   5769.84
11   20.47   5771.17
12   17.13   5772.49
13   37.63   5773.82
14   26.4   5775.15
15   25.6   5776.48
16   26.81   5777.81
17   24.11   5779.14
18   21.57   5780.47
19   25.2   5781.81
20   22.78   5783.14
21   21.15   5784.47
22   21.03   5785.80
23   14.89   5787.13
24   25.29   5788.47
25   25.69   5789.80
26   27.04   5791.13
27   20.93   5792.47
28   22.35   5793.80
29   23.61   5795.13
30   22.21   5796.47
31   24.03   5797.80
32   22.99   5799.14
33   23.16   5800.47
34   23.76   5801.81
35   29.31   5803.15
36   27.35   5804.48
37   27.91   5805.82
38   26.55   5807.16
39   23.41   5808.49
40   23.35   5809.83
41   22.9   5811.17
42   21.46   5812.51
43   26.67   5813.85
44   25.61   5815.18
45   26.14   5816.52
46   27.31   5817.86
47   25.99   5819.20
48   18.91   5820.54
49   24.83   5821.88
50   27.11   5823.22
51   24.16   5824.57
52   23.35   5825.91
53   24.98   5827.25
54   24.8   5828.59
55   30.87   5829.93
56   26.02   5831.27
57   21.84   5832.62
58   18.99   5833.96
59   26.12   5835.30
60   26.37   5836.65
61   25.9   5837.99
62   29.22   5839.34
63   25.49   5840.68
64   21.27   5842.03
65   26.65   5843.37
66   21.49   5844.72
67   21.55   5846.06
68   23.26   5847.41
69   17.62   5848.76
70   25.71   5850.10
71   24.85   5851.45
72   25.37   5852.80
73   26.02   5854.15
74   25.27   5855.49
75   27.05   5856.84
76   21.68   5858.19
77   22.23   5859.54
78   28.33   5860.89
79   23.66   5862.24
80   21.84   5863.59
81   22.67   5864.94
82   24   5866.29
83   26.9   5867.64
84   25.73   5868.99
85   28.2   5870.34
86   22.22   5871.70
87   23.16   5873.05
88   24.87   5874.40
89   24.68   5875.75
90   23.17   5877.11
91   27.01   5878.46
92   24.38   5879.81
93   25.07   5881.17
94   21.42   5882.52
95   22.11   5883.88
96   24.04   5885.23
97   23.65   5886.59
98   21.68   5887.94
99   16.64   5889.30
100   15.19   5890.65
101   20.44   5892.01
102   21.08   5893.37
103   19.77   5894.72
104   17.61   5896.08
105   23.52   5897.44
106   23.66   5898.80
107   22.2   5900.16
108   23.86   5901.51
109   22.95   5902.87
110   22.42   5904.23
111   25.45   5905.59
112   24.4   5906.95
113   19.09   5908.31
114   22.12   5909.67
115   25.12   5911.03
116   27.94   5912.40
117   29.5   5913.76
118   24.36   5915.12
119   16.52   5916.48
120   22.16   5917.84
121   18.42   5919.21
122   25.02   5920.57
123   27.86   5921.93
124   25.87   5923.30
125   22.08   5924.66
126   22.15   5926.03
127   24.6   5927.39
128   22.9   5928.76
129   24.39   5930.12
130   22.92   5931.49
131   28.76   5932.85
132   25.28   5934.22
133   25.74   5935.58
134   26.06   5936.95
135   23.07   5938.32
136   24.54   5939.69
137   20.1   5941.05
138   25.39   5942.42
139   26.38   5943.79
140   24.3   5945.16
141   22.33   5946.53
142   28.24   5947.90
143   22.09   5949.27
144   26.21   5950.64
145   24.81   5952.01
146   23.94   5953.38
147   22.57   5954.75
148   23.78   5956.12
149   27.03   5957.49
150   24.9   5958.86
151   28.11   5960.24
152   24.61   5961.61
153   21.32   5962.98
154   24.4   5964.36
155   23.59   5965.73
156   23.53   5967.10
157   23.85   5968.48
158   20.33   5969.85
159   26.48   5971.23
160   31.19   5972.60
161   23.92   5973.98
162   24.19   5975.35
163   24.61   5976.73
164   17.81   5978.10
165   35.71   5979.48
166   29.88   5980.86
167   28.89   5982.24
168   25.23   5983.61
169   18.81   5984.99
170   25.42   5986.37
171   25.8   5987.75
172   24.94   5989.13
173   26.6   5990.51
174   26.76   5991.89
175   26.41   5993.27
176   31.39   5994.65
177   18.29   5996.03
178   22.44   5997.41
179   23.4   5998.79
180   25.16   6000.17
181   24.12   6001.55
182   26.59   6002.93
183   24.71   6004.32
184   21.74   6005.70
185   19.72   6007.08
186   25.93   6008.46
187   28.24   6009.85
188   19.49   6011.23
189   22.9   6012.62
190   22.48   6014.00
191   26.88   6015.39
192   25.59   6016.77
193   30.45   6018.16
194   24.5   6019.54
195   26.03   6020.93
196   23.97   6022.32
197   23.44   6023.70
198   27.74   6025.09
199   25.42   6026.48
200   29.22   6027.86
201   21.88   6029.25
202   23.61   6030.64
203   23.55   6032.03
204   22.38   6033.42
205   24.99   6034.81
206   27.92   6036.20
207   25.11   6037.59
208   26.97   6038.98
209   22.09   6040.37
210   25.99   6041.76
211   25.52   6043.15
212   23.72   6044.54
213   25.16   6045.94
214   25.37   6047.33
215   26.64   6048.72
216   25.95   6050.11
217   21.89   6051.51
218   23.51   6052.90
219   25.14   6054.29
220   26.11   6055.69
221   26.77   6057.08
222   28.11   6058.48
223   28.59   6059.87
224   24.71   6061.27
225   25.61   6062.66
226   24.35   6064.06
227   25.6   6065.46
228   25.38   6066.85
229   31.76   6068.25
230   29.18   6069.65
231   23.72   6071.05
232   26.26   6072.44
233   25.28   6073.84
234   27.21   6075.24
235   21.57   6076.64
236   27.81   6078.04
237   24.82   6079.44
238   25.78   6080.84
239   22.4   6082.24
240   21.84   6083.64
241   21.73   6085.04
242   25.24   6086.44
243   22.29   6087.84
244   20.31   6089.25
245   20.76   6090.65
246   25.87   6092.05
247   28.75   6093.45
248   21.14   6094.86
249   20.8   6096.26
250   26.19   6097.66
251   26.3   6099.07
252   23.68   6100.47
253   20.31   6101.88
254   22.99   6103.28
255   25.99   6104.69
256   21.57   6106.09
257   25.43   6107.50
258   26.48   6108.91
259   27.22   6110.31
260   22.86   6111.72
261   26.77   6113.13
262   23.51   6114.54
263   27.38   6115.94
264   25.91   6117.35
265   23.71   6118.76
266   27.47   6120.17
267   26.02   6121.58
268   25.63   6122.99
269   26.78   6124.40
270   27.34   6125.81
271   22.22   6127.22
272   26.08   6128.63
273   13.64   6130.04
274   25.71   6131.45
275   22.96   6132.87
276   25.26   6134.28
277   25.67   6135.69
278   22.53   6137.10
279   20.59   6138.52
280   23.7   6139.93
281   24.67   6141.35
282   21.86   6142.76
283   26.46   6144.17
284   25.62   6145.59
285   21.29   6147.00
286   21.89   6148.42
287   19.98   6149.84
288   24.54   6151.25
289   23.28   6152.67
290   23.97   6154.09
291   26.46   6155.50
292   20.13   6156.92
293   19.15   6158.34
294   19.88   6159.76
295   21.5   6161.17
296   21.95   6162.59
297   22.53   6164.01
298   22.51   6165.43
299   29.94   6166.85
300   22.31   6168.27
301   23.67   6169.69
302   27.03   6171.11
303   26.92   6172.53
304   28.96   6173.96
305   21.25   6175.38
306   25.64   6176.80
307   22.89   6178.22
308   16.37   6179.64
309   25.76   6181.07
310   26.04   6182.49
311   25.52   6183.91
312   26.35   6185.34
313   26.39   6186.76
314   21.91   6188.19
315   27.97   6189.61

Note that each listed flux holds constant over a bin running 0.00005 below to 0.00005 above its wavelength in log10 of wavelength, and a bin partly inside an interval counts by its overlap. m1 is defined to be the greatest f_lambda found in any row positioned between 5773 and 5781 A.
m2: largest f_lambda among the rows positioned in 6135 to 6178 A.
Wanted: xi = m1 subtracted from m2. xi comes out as -7.7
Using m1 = 37.63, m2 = 29.94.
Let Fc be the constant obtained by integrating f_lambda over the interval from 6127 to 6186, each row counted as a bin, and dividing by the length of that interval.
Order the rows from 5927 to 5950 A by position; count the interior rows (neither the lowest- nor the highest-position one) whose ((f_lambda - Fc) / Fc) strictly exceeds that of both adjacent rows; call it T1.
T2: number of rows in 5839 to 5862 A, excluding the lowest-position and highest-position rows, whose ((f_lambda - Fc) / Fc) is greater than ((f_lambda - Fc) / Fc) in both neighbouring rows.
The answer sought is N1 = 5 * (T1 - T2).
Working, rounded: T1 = 6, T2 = 5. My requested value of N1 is 5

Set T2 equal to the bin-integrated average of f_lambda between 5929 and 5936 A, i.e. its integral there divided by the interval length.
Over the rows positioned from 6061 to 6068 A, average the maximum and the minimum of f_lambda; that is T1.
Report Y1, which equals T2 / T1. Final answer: 1.01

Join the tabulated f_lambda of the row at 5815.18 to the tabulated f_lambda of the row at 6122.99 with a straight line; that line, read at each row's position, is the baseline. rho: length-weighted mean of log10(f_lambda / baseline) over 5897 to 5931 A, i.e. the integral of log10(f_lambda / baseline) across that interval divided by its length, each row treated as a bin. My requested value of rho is -0.040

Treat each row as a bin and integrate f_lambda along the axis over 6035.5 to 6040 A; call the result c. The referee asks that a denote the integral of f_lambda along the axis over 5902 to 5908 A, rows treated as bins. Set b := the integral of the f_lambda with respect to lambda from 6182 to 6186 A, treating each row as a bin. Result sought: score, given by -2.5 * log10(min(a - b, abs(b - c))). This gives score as -2.9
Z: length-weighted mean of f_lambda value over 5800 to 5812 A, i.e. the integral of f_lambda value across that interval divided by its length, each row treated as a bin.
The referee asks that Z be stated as 25.3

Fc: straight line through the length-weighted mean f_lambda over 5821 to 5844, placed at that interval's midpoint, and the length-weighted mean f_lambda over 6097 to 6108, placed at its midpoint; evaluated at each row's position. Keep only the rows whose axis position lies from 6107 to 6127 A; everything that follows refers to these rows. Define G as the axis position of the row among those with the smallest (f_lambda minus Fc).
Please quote 6111.72 A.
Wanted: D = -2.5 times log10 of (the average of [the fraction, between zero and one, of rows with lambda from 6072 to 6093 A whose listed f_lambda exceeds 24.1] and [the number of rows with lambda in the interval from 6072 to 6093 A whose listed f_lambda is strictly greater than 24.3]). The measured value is -1.6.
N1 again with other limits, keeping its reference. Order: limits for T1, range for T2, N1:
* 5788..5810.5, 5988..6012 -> 0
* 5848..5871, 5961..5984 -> 0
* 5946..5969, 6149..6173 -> 0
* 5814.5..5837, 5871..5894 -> 0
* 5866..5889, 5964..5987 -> 10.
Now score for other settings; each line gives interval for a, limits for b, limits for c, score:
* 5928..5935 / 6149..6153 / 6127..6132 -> -3.2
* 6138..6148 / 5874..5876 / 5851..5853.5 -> -2.8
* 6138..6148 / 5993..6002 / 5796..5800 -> -3.0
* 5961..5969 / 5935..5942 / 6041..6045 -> -3.3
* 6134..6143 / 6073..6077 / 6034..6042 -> -5.0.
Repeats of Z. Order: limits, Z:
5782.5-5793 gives 22.4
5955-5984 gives 25.4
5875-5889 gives 23.5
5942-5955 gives 24.7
